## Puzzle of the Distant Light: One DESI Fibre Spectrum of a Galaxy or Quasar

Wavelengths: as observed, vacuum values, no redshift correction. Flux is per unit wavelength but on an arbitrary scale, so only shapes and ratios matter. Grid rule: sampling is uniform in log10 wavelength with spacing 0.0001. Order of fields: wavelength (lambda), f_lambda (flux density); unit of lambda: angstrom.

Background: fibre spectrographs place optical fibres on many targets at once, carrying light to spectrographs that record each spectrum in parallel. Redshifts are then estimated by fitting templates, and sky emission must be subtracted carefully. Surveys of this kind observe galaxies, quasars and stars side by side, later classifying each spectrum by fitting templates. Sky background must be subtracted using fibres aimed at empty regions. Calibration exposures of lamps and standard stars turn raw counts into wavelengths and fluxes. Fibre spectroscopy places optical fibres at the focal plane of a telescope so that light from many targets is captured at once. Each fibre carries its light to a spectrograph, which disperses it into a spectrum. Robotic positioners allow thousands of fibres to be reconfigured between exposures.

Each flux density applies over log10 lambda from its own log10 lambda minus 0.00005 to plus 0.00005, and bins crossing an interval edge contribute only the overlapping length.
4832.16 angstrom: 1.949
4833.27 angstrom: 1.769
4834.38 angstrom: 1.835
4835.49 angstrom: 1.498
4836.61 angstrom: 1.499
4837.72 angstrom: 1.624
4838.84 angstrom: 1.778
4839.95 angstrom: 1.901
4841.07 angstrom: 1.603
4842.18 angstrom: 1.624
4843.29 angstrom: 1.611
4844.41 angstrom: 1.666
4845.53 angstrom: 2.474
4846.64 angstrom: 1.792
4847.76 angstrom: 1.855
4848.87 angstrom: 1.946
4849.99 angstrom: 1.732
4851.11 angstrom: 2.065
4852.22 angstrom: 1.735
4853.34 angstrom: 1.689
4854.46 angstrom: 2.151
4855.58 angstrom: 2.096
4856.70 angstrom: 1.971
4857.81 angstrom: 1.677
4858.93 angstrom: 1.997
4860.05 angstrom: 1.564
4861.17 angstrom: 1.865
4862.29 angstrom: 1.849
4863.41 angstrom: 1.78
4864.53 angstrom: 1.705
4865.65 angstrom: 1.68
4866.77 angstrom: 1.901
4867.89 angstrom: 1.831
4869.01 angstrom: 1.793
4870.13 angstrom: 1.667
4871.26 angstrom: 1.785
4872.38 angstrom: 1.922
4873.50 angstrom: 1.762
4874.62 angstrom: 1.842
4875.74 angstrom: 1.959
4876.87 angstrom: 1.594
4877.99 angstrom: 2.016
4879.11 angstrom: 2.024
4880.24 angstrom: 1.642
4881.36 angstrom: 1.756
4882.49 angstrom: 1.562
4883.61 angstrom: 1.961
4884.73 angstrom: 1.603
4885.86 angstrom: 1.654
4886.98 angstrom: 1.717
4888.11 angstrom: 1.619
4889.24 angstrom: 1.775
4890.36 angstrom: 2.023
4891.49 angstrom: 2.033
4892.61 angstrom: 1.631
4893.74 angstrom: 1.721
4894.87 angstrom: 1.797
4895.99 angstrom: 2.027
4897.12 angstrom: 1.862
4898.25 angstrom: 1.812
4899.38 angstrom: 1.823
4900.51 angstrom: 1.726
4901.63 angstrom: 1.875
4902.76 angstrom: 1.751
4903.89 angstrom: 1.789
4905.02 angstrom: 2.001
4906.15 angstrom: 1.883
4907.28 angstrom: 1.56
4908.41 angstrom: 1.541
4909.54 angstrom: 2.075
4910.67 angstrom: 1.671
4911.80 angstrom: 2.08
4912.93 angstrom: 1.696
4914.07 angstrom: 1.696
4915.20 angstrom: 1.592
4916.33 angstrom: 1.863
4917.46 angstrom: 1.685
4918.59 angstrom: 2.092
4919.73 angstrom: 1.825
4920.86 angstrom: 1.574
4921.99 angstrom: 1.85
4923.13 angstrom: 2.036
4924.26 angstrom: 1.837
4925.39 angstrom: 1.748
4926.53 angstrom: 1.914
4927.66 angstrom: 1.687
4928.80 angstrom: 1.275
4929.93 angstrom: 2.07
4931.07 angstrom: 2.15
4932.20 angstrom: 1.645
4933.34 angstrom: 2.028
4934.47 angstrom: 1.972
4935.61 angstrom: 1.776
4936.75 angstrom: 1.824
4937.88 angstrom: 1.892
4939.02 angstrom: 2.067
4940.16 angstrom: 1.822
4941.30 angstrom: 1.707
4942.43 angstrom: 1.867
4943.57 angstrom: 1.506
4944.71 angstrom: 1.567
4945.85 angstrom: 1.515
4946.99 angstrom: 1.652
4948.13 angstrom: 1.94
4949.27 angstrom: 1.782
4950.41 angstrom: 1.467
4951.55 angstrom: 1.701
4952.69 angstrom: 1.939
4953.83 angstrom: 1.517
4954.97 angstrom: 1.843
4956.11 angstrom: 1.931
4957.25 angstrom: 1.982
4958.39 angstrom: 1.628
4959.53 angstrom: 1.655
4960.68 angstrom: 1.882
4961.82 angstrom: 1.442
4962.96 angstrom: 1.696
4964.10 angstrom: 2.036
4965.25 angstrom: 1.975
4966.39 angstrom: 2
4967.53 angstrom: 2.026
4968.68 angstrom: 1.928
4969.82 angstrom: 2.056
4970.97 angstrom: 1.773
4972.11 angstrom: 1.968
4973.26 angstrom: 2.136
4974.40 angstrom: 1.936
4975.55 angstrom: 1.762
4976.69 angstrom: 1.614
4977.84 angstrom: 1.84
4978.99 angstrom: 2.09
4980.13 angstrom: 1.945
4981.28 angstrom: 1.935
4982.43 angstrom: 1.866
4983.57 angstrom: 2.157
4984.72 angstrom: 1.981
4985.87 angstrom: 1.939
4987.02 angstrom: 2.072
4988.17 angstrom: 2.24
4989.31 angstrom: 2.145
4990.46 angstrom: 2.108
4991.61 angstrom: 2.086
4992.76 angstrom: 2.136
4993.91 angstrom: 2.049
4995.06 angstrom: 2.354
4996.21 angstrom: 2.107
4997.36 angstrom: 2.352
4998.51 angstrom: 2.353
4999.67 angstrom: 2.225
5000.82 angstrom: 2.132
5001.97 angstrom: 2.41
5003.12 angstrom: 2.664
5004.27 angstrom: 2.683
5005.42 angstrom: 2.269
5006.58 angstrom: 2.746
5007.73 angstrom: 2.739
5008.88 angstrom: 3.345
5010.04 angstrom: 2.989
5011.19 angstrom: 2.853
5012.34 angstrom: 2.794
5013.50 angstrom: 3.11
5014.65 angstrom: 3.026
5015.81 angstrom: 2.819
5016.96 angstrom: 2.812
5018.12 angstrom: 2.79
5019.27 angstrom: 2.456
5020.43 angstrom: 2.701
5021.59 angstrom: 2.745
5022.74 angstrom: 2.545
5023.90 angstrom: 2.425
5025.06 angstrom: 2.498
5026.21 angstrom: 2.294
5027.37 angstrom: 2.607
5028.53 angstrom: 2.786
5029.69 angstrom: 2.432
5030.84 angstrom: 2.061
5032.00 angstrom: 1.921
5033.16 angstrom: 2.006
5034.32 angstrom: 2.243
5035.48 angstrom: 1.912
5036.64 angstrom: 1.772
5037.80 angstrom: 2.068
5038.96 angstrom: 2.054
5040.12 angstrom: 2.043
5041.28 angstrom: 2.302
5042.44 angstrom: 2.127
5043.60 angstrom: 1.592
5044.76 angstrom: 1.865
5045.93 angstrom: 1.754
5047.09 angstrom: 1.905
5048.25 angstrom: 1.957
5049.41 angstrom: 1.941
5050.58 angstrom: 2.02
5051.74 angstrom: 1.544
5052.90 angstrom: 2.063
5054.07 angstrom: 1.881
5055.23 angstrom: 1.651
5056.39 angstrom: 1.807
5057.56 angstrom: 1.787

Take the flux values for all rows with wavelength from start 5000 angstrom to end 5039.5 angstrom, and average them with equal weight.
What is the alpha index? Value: 2.52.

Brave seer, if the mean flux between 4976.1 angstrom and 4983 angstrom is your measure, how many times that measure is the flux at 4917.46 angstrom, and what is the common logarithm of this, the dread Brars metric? -0.048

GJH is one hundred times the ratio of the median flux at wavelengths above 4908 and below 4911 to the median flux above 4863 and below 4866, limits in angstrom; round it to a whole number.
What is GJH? 98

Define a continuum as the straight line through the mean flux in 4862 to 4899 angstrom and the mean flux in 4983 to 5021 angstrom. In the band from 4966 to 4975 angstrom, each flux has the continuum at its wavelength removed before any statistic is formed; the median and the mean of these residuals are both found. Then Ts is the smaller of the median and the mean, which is -0.32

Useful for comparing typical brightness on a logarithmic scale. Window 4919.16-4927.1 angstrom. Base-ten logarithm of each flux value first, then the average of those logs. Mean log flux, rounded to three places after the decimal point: 0.260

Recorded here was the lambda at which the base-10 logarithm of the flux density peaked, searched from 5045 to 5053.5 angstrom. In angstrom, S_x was 5052.90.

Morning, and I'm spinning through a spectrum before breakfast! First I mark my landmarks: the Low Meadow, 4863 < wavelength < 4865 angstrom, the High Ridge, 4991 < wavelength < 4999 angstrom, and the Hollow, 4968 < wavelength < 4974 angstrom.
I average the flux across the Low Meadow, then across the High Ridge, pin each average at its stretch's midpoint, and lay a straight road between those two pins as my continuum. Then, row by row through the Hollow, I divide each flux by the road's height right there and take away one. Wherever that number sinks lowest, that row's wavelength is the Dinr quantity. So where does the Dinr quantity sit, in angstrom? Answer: 4970.97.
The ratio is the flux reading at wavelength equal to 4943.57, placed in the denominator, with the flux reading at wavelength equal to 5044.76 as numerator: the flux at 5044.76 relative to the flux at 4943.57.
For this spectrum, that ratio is 1.24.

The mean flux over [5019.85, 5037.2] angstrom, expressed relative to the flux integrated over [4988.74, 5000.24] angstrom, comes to 0.09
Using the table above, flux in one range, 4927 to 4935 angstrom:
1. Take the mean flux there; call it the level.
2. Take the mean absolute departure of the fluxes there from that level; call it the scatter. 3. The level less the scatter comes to 1.6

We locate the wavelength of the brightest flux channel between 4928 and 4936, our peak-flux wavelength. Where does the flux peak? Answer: 4931.07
